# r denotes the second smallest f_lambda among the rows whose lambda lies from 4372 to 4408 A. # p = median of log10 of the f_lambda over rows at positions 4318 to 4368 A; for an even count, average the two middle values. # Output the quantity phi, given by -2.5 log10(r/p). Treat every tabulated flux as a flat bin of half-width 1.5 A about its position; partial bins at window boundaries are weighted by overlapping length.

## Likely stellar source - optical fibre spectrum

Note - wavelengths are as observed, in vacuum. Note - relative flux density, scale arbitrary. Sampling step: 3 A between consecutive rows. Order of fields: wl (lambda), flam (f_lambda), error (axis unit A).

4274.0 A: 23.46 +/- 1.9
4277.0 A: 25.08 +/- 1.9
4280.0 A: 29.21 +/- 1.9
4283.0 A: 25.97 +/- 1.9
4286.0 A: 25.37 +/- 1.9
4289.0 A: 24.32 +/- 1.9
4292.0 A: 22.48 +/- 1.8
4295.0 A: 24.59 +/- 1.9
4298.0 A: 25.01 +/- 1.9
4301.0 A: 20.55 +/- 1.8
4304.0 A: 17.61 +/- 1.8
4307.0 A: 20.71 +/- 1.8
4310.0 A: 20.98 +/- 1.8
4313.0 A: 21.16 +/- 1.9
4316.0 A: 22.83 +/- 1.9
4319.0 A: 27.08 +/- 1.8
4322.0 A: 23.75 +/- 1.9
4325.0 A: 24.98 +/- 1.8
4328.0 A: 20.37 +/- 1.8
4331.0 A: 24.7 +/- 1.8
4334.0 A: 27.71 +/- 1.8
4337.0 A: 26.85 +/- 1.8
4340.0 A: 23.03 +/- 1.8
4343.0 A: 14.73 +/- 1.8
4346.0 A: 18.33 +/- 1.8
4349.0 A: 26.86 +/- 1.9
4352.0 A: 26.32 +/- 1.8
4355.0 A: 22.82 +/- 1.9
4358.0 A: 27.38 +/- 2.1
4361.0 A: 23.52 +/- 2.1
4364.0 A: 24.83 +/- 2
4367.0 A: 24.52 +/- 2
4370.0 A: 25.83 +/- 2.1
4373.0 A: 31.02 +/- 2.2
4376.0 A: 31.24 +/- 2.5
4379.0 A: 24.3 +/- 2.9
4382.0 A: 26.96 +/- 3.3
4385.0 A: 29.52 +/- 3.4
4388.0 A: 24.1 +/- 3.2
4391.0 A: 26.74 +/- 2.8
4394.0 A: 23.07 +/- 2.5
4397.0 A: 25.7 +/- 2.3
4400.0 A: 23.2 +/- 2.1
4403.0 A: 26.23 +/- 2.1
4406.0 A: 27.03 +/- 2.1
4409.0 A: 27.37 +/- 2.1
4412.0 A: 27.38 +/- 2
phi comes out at -3.05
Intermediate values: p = 1.393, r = 23.2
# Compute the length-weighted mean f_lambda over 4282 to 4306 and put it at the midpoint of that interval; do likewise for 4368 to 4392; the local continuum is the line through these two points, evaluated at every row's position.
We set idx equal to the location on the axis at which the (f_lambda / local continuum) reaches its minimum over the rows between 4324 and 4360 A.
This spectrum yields 4343.0 A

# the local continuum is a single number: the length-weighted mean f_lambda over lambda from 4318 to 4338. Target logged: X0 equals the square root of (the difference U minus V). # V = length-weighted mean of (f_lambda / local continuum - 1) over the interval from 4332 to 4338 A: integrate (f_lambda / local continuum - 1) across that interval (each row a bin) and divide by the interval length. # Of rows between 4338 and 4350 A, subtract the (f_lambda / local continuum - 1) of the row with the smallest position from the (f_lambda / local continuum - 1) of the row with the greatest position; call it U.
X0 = 0.26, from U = 0.15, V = 0.09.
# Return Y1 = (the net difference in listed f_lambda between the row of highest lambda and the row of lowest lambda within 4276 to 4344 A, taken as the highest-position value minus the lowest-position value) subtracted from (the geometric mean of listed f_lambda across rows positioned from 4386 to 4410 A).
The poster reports 36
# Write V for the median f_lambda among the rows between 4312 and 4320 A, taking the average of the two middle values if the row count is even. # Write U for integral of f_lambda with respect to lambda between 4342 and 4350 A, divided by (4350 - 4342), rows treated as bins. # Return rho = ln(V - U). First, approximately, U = 19.9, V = 22.8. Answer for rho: 1.1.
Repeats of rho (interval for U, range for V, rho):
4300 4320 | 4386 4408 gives 1.4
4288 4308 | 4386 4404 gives 1.0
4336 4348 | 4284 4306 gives 1.3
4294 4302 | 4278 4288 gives 0.9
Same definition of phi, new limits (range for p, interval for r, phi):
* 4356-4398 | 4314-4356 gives -2.78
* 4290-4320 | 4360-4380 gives -3.15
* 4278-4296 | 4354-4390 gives -3.07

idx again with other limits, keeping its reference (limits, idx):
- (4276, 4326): 4304.0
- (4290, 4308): 4304.0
